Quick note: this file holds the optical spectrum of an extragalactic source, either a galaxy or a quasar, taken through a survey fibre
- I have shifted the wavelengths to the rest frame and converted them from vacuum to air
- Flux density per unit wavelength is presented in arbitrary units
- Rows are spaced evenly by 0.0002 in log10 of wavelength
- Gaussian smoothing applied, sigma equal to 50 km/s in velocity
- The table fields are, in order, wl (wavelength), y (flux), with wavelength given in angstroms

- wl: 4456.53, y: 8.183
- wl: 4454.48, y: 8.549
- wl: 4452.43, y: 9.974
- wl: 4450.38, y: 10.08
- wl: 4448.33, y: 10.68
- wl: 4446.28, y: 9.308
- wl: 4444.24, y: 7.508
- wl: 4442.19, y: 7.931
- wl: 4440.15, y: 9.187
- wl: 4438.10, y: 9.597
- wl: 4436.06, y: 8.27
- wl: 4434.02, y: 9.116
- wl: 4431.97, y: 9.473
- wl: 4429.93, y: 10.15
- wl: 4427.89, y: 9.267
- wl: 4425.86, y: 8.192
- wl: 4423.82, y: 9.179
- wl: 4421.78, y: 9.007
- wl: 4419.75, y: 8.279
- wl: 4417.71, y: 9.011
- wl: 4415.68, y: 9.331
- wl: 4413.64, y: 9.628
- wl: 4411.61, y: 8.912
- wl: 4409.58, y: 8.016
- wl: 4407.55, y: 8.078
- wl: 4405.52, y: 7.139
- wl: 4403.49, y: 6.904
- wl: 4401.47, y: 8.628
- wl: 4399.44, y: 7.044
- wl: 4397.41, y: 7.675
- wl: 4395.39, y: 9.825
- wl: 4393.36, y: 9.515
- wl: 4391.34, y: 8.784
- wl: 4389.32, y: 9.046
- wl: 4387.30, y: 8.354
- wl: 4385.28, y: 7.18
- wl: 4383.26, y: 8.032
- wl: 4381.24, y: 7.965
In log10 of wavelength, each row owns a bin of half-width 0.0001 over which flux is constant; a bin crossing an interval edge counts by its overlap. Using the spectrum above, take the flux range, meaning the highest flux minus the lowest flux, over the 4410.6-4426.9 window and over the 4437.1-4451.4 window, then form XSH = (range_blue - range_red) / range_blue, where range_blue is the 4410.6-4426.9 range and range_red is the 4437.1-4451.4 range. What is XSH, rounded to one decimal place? -1.2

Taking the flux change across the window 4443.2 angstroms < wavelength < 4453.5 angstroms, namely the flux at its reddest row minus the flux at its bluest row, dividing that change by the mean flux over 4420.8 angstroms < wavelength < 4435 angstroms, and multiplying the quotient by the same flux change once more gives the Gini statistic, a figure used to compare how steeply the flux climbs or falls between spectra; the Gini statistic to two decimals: 0.66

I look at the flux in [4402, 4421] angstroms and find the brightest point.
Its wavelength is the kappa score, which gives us 4413.64 angstroms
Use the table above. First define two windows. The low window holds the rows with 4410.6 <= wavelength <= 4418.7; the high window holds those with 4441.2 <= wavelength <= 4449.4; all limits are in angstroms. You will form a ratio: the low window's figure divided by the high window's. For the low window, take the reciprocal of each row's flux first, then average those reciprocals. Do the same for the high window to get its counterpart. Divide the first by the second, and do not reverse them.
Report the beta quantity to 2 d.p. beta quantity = 0.94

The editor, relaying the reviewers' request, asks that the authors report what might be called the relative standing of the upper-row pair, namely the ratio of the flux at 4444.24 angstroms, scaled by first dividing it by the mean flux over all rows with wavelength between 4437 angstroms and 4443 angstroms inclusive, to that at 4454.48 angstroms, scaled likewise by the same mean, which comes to 0.88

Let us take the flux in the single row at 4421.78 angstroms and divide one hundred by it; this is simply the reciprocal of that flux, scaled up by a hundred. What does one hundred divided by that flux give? 11.1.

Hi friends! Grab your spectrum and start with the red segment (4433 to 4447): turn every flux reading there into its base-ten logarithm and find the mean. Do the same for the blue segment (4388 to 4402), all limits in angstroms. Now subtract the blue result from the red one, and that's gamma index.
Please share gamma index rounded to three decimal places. 0.004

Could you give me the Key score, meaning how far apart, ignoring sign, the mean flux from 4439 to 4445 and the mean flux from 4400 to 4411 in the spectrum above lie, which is 0.5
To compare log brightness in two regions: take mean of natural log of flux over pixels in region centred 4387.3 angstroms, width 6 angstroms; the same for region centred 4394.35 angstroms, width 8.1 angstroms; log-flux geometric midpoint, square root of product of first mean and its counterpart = 2.14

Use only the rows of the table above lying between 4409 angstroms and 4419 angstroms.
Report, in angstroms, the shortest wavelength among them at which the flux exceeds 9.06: 4413.64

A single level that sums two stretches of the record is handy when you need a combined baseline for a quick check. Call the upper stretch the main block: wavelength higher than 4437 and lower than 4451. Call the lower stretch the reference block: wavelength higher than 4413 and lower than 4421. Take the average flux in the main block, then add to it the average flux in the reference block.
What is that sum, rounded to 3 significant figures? 18.2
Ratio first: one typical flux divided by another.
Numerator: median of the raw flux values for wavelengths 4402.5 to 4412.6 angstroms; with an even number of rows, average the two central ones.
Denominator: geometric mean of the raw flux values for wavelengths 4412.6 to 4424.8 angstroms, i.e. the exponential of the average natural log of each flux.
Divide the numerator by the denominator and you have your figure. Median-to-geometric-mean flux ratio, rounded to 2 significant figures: 0.88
